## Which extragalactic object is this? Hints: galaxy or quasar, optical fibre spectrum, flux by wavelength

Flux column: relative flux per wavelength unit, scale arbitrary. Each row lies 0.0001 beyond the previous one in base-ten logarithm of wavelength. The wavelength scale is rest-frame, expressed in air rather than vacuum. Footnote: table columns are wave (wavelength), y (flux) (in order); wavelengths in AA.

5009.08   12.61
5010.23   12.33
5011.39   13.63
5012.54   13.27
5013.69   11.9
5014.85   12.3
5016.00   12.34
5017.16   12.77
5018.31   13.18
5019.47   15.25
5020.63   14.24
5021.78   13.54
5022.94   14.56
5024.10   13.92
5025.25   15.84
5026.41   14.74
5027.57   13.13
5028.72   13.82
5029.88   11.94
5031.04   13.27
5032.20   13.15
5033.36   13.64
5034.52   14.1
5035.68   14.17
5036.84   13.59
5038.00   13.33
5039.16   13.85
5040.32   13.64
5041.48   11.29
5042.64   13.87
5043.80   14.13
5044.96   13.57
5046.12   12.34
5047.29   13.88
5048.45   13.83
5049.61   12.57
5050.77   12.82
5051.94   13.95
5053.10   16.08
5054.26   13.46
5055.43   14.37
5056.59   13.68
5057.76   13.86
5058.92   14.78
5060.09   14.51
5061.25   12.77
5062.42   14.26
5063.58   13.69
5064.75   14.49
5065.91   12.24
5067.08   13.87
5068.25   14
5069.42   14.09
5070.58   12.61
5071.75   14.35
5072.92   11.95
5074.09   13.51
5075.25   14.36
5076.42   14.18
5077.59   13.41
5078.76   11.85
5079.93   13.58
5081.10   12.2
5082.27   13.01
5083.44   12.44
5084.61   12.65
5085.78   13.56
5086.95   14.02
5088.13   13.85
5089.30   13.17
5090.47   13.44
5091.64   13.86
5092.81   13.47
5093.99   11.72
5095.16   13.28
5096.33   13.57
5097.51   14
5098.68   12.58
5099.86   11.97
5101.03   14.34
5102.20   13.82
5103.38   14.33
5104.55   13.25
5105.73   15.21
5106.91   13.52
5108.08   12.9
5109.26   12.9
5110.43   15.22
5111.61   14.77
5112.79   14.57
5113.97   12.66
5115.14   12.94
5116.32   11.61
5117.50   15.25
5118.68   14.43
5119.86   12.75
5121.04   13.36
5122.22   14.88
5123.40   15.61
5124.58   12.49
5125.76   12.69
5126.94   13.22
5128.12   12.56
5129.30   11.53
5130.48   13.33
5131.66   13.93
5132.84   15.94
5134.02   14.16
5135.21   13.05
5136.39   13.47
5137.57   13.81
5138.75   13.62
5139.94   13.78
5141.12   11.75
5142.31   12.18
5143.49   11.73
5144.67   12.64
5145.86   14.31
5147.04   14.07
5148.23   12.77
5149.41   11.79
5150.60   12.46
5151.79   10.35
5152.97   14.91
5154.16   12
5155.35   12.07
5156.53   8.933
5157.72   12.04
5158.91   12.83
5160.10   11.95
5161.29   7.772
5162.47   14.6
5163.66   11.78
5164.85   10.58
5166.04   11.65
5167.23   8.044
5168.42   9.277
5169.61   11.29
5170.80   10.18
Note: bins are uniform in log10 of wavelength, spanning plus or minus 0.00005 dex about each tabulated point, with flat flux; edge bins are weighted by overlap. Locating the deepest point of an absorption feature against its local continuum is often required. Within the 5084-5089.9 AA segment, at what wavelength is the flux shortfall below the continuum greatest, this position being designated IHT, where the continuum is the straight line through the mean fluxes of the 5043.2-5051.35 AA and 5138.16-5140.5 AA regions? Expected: 5084.61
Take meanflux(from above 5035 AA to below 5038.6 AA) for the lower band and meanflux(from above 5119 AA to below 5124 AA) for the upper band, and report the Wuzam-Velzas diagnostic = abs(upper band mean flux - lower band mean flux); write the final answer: 0.45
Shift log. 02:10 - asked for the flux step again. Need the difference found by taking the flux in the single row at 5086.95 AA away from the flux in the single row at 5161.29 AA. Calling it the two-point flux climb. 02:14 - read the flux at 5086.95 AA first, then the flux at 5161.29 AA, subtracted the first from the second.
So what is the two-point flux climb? -6.2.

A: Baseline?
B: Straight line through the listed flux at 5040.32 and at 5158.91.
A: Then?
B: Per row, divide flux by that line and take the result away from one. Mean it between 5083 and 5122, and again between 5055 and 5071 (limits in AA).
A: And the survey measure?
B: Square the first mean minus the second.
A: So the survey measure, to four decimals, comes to 0.0000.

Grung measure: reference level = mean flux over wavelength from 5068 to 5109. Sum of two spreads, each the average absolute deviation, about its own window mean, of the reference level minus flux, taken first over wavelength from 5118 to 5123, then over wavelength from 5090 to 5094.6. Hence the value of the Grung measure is 1.5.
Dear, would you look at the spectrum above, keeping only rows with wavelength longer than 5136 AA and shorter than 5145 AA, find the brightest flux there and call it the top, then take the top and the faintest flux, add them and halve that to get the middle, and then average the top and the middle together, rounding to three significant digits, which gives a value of 13.3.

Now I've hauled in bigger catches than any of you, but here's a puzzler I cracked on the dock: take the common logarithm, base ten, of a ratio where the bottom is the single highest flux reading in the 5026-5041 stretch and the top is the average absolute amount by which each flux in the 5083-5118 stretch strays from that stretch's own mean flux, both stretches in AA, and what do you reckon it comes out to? -1.29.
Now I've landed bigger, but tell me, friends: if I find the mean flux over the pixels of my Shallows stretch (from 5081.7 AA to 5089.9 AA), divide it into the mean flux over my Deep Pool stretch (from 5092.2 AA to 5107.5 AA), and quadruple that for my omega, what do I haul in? 4.07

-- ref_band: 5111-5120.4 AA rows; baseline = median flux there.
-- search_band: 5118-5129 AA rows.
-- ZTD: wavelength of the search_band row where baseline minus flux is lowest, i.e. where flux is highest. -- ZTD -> 5123.40 AA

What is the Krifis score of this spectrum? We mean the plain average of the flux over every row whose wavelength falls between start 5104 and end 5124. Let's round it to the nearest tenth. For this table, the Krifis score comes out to 13.9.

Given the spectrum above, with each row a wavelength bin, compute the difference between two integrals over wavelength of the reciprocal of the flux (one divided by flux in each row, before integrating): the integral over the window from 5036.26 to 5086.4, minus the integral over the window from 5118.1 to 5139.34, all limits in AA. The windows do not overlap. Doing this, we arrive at 2.2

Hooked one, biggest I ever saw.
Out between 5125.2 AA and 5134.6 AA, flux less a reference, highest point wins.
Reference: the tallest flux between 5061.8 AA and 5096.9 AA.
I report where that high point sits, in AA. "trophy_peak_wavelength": 5132.84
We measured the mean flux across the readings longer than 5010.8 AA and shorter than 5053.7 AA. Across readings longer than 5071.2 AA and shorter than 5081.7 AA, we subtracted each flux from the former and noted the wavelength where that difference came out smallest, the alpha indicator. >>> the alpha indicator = 5075.25 AA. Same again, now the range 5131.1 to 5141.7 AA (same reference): 5132.84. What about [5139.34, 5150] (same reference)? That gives 5145.86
